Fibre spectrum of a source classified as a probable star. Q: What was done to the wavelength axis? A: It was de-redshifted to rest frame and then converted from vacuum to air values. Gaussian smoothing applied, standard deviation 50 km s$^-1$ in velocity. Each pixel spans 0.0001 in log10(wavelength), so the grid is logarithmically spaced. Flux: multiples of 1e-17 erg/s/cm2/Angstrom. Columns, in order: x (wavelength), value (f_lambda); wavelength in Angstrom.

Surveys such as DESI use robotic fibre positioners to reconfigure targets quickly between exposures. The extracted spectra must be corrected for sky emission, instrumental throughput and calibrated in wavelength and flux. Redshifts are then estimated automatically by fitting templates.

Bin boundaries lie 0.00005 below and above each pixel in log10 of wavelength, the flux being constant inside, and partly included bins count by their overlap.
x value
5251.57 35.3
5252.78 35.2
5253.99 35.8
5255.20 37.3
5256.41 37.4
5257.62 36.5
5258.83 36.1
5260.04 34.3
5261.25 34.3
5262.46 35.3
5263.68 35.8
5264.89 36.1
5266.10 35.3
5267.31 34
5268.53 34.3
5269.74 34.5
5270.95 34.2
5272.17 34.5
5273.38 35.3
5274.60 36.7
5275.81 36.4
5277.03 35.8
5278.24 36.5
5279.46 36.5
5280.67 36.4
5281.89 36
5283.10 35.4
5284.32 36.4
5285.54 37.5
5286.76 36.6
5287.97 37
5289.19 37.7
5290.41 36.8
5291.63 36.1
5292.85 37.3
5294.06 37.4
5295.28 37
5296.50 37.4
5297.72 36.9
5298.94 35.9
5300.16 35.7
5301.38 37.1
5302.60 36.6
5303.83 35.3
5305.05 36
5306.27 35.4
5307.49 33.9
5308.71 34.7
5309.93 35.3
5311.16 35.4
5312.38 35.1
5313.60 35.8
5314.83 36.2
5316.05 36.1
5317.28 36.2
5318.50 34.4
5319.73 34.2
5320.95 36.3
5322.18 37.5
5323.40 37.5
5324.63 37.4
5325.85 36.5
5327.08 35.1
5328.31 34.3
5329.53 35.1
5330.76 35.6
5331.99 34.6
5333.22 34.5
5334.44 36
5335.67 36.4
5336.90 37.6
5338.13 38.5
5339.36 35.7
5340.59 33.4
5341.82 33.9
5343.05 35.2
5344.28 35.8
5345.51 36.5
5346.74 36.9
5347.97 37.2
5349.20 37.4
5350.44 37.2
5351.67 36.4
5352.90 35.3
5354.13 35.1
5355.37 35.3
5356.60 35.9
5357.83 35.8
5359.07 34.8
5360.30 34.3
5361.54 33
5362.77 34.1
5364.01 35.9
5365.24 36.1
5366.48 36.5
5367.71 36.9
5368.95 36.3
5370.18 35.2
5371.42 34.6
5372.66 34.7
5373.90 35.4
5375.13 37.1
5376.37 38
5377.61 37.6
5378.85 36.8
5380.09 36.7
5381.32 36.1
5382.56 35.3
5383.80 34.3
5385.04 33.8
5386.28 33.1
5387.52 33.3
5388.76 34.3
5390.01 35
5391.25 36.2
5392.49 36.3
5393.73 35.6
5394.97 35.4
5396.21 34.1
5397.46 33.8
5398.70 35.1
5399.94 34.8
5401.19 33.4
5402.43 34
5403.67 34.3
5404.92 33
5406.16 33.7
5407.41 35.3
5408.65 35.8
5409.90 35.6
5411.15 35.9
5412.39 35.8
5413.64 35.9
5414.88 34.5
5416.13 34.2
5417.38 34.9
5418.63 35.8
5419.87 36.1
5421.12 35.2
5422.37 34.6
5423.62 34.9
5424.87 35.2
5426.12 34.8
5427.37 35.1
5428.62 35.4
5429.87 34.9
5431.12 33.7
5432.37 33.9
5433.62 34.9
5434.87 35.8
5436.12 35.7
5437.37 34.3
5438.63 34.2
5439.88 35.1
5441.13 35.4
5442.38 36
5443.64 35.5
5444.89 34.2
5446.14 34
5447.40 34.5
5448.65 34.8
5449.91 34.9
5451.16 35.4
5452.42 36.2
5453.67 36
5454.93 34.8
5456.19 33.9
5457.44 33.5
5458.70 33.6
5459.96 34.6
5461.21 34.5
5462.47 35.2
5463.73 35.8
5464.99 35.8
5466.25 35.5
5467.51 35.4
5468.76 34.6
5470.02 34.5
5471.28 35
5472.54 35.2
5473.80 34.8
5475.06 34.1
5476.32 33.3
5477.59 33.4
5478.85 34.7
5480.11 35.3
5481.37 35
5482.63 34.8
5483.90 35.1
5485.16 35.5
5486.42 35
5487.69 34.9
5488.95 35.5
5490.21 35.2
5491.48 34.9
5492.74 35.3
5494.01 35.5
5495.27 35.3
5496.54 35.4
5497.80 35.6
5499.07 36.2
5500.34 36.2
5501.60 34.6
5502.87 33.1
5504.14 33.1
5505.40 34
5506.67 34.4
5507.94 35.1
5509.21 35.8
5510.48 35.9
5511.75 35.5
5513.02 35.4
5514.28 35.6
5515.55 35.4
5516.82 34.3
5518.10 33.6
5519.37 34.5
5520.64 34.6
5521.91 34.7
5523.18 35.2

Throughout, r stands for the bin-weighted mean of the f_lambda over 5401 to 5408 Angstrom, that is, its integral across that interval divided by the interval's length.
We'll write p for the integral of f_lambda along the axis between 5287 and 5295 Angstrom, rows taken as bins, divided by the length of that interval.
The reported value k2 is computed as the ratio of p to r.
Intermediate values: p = 37.1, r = 34.0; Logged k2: 1.09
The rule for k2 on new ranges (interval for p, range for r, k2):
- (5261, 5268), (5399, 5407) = 1.03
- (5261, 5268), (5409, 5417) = 1.00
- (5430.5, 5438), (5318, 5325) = 0.96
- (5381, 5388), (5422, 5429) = 0.98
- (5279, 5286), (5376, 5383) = 0.99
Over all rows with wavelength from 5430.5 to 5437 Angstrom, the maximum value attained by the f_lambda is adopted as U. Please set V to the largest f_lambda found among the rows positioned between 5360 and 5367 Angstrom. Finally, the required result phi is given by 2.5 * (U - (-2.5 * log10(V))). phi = 99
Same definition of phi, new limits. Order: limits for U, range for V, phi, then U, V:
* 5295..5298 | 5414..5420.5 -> 103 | 37.4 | 36.1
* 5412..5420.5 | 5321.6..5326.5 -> 100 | 36.1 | 37.5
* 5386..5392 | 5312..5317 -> 100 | 36.2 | 36.2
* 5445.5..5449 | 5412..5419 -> 97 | 34.8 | 35.9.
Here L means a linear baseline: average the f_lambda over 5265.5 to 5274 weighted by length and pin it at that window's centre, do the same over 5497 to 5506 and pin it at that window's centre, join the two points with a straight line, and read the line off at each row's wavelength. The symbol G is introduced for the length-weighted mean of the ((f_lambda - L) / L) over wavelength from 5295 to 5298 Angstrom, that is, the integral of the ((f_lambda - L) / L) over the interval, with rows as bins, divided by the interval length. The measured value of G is 0.07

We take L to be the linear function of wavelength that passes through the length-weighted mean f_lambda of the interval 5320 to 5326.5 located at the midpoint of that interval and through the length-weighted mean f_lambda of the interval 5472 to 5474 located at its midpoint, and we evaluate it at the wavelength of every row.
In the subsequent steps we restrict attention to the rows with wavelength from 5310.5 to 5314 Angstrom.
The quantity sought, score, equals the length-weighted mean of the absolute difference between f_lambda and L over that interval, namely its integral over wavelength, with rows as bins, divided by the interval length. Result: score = 1.6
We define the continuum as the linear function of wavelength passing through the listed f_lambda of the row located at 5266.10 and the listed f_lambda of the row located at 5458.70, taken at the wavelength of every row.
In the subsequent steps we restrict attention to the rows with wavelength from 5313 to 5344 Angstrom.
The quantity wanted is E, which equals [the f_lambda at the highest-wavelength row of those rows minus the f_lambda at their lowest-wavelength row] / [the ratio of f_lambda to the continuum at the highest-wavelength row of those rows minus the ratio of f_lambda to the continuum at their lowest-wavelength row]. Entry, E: 62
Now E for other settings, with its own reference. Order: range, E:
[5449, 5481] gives 20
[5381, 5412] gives -88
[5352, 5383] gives 0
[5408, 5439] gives 41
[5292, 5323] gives 15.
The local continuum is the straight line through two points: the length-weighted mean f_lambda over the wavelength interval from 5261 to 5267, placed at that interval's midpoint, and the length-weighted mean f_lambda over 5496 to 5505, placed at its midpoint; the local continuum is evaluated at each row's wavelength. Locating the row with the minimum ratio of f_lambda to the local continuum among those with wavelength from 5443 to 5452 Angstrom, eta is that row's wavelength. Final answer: 5446.14 Angstrom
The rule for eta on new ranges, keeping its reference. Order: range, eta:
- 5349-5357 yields 5354.13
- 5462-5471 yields 5470.02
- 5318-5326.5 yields 5319.73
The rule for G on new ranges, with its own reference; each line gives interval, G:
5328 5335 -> 0.01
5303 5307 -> 0.03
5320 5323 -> 0.06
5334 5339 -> 0.07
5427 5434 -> 0.00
